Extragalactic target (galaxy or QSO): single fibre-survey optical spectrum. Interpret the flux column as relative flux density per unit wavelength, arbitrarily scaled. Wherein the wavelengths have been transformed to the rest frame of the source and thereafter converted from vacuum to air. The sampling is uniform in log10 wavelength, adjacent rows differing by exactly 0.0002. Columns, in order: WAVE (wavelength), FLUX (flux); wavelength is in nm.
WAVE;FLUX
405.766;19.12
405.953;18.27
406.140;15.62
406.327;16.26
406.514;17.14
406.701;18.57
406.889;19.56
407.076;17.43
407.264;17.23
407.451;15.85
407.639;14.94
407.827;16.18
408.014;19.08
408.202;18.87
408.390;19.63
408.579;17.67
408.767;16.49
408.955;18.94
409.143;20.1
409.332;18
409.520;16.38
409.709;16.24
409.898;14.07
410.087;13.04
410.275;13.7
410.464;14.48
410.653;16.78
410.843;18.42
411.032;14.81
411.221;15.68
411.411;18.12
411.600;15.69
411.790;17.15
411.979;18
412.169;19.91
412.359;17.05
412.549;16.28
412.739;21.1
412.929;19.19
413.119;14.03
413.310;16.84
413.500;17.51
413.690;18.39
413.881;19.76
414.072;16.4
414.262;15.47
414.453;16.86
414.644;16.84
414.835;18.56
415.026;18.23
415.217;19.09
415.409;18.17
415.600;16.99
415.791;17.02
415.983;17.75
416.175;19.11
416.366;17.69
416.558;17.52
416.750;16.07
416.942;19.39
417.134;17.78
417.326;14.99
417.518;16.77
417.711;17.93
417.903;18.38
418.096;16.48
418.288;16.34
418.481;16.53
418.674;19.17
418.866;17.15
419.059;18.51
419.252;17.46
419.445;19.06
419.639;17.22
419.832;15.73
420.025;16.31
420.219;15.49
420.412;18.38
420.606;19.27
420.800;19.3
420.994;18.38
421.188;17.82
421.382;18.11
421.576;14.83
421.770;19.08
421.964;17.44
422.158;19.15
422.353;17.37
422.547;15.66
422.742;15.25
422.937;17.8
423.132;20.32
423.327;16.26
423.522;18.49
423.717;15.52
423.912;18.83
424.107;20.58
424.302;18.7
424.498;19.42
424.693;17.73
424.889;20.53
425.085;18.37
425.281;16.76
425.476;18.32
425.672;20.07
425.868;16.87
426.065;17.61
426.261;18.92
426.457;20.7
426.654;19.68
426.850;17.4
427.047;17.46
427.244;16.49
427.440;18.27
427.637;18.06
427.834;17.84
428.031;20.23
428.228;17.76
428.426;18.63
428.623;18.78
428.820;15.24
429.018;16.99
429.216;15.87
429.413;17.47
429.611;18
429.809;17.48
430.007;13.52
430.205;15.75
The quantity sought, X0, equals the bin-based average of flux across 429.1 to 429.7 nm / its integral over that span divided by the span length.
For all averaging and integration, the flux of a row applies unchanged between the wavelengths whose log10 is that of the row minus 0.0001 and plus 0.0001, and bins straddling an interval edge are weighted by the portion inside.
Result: 17.1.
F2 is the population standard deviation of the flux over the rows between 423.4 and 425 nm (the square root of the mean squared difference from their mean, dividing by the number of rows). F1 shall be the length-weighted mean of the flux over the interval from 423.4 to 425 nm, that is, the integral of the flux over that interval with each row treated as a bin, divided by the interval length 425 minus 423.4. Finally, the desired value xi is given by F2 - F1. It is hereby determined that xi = -17.2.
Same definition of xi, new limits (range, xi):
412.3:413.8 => -15.6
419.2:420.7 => -16.0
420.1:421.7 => -16.1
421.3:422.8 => -15.6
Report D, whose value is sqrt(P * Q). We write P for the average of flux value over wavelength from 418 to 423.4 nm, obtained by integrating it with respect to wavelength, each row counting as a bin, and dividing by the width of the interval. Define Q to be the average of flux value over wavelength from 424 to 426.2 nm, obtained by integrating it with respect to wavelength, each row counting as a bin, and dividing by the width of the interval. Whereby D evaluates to 18.1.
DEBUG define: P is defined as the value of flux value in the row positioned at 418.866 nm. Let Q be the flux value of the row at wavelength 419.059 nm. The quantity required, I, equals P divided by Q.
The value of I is 0.93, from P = 17.15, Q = 18.51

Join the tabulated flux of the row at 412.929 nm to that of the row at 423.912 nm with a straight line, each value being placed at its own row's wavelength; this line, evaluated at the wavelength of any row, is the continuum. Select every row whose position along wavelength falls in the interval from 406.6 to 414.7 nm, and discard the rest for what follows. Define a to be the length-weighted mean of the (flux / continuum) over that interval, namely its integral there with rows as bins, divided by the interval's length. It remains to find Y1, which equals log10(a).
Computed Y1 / -0.051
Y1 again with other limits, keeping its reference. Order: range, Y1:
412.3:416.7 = -0.036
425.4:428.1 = -0.008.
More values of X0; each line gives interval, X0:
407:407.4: 17.2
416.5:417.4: 17.2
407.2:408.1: 16.6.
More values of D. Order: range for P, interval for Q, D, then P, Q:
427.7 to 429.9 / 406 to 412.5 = 17.3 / 17.7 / 17.0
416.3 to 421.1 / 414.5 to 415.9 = 17.6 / 17.5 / 17.8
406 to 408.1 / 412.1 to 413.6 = 17.4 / 17.1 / 17.7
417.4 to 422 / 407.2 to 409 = 17.5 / 17.5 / 17.5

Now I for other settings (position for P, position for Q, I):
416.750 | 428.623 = 0.86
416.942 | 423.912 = 1.03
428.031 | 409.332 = 1.12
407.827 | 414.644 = 0.96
